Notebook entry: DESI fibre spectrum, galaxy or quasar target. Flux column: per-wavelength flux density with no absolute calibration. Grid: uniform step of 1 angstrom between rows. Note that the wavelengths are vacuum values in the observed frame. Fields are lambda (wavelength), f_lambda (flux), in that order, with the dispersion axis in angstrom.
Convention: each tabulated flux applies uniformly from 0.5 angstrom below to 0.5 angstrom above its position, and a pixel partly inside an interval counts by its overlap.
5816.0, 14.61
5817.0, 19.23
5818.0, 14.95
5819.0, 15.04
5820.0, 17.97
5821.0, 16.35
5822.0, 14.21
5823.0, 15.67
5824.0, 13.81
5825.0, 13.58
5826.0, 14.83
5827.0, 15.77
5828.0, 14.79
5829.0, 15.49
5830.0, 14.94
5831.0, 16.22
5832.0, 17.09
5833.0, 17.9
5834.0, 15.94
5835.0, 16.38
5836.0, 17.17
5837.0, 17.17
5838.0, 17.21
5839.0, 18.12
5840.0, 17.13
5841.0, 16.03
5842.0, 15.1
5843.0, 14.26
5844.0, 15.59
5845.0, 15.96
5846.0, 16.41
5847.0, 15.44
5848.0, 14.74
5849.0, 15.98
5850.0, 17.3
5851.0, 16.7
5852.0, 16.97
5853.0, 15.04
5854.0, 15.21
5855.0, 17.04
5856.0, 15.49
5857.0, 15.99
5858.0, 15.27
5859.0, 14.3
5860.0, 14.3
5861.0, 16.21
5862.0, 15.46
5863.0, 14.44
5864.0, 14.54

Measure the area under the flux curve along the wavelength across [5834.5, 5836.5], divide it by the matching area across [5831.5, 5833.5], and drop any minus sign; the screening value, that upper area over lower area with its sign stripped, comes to 0.96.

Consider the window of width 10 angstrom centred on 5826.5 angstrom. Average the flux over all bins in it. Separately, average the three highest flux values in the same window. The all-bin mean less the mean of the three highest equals -0.96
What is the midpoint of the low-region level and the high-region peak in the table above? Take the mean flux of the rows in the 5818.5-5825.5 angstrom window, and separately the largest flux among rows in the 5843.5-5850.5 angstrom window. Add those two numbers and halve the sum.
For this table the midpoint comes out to 16.3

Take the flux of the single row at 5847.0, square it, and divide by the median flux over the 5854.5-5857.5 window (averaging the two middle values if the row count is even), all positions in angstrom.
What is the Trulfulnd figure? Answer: 14.9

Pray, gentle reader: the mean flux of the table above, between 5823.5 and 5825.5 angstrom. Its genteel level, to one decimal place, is 13.7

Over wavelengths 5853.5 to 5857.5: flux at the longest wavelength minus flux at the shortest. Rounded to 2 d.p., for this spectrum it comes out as 0.78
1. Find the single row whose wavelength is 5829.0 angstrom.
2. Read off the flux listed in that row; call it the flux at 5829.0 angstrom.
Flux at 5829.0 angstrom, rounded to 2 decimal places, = 15.49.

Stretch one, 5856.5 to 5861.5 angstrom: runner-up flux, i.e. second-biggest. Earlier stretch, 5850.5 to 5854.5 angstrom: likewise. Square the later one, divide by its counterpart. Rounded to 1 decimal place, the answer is 15.3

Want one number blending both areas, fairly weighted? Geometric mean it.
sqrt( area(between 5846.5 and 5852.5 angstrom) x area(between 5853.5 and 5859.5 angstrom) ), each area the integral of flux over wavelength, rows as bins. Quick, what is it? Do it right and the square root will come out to 95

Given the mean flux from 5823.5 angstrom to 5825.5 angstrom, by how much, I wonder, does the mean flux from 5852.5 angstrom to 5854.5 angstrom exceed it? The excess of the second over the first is 1.4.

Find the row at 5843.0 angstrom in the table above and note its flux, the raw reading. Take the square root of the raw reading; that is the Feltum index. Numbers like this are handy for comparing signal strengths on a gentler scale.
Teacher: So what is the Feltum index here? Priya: 3.78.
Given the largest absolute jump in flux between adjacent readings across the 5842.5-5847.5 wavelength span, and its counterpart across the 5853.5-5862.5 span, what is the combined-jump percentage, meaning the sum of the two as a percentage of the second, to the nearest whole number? 170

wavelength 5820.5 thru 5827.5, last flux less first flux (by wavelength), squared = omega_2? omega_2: 0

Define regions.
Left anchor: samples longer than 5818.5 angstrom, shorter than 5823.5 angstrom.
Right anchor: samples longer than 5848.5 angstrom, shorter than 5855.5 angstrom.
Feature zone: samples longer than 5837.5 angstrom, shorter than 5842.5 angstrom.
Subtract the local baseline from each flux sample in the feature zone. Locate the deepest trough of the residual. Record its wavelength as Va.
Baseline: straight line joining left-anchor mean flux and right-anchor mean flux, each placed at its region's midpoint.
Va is 5842.0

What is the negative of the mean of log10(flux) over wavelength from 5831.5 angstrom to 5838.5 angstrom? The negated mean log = -1.23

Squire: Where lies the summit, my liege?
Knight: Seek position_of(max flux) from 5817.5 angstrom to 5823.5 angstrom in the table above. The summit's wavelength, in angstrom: 5820.0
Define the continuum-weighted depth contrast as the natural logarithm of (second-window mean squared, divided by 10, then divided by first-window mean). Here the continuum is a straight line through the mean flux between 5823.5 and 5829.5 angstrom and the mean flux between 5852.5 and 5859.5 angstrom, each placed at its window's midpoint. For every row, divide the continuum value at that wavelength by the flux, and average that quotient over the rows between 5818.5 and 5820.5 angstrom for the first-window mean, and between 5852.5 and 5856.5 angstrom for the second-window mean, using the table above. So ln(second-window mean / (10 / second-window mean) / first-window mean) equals -2.21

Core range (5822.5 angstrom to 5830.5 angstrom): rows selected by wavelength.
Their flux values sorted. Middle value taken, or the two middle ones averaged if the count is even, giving 14.9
